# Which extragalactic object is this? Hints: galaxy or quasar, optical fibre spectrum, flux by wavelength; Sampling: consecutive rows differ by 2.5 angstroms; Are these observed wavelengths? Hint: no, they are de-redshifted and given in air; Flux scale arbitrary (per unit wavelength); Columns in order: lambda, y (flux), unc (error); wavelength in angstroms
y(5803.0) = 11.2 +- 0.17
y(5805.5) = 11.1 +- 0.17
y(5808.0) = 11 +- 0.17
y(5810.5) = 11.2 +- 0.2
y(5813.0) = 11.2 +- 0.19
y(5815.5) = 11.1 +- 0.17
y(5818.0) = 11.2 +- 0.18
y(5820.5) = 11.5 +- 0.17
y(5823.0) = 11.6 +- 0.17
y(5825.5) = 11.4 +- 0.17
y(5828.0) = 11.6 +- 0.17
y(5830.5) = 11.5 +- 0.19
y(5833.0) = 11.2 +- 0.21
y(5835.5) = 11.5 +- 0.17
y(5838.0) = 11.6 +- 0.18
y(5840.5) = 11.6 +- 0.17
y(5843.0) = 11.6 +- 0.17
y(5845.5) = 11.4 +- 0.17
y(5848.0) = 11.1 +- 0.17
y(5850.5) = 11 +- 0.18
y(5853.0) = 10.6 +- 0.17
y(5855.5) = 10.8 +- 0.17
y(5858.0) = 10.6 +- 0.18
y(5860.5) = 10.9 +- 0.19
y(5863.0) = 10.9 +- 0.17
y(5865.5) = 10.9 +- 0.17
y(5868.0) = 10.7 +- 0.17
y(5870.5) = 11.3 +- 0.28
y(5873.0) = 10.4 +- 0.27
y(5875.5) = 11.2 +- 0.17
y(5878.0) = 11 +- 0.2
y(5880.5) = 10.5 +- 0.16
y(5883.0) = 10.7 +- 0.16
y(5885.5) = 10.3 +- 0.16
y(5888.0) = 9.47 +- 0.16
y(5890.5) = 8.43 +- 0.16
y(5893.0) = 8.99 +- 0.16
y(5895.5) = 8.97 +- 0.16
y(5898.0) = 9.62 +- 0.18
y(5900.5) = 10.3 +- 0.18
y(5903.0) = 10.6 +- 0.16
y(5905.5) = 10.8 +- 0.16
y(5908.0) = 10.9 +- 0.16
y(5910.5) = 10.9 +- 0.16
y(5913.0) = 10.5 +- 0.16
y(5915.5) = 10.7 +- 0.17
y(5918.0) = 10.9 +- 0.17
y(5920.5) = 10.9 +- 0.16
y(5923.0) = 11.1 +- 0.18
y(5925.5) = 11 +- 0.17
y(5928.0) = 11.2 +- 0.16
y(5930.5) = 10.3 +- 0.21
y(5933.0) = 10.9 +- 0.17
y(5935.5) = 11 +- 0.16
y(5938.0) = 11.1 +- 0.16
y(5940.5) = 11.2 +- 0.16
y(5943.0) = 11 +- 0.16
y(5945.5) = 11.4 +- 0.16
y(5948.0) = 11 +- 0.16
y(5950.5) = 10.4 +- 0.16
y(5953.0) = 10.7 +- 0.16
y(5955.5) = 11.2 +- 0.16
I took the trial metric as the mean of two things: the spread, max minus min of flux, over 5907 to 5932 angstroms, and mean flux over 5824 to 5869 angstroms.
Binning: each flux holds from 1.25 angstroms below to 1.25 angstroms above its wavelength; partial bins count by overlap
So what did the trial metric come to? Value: 6.03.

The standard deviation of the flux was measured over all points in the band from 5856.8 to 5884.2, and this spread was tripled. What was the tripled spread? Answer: 0.8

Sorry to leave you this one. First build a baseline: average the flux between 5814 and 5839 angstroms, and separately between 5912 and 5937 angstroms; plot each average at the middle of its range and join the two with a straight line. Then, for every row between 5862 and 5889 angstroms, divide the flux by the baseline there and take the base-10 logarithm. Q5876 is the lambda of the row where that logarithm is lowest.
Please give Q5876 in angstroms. 5888.0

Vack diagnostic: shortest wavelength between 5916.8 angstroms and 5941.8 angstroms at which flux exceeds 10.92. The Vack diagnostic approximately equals 5923.0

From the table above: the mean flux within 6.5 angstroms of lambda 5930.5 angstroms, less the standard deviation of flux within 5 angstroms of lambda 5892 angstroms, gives 10.5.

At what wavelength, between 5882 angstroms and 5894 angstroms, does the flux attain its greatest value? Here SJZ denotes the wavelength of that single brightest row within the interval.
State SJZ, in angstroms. 5883.0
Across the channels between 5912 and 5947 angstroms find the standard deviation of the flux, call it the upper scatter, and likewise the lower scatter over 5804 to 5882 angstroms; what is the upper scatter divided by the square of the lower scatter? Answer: 2.3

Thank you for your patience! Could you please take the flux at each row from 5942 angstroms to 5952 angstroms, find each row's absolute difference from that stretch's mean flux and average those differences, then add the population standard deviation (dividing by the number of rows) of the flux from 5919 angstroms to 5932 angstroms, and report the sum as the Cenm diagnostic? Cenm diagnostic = 0.59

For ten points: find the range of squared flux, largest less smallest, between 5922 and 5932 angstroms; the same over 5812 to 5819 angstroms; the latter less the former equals -17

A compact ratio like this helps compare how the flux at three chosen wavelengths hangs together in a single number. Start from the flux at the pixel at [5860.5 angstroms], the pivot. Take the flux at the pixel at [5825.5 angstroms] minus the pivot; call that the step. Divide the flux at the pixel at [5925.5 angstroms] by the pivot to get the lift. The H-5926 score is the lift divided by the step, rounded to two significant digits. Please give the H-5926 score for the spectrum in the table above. 2.0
